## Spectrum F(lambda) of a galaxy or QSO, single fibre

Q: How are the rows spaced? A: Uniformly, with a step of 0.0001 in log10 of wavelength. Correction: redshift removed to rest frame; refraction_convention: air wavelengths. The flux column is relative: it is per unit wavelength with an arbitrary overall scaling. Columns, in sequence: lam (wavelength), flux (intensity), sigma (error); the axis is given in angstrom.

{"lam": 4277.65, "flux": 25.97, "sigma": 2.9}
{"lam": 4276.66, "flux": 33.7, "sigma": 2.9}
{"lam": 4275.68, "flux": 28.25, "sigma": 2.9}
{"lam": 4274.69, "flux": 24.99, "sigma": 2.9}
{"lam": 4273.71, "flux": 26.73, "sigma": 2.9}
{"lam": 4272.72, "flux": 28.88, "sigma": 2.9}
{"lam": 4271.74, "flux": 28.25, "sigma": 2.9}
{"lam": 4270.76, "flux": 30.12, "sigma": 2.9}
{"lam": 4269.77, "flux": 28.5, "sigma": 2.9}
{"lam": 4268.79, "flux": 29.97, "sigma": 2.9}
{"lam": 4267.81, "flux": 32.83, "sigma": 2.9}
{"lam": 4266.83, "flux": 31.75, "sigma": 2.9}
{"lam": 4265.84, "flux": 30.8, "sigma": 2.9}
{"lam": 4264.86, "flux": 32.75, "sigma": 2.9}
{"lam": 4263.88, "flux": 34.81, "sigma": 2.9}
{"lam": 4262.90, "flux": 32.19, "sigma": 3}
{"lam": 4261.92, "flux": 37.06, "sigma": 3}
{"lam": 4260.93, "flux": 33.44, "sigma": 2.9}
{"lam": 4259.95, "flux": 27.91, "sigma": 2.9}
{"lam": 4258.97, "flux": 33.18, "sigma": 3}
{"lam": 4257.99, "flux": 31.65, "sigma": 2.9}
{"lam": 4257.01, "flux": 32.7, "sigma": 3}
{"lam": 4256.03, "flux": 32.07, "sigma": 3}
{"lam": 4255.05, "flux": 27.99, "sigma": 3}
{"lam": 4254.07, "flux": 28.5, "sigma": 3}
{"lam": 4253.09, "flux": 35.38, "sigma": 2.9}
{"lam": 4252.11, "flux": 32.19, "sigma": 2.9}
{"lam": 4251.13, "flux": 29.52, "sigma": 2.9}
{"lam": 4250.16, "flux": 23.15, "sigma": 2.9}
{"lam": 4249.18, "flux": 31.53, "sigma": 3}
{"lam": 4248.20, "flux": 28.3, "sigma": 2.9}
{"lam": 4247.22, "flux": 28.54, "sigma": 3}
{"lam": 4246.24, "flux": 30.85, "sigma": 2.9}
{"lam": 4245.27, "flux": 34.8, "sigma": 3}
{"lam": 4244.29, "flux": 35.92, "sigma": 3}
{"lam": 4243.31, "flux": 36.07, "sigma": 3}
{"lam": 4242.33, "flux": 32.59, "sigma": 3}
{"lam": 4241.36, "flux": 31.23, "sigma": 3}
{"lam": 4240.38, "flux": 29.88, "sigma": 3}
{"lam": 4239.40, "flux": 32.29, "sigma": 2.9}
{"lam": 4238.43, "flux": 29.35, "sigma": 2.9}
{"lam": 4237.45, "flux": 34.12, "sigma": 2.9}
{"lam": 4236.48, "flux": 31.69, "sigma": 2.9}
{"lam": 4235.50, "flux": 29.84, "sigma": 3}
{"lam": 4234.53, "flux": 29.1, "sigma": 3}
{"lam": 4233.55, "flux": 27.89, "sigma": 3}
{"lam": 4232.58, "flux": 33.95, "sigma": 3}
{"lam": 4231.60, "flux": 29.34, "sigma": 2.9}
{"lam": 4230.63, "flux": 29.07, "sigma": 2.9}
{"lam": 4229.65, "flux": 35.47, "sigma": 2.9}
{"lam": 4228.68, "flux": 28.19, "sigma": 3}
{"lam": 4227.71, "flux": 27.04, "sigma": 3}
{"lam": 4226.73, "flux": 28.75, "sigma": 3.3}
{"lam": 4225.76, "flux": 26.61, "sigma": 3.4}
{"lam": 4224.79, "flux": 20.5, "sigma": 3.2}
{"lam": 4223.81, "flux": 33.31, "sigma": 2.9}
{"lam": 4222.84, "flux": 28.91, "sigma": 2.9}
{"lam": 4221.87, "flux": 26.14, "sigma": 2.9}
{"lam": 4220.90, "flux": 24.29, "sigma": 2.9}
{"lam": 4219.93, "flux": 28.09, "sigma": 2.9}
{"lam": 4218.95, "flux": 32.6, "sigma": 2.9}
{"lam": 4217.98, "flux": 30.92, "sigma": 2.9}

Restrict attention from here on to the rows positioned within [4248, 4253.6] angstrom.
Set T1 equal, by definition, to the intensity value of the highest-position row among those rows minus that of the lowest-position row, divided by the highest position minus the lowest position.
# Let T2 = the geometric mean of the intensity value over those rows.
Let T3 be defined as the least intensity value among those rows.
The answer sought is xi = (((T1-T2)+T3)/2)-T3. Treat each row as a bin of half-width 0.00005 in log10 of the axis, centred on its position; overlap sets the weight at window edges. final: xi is -26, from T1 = 1.4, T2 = 29.8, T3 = 23.15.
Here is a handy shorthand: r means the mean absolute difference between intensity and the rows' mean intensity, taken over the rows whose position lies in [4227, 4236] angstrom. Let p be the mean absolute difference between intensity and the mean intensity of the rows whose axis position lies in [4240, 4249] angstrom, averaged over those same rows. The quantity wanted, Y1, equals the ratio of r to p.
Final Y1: 0.8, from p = 2.5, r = 2.10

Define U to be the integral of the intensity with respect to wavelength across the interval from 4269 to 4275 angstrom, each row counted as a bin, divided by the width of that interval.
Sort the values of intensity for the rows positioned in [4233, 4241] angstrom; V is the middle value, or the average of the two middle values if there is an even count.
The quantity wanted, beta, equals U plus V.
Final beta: 58.0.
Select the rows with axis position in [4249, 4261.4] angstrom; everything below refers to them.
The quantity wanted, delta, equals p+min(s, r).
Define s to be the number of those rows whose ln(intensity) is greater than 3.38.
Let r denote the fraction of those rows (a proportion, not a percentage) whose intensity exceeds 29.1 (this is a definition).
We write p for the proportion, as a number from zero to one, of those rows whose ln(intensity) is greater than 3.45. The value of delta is 1.31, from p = 0.62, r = 0.69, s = 9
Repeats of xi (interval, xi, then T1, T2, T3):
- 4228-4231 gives -29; 0.5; 30.7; 28.19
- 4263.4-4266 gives -33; -2.0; 32.7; 30.8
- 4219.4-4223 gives -25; 0.3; 26.8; 24.29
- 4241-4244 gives -31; 2.5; 33.2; 31.23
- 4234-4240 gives -30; 0.7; 31.0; 29.1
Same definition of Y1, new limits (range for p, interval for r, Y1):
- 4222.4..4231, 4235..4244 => 0.6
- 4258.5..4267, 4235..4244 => 0.9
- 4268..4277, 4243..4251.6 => 2.0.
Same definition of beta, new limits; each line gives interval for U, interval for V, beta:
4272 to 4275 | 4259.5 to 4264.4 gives 60.5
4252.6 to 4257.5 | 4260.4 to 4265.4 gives 64.8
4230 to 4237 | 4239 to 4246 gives 62.8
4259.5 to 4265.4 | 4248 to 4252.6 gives 62.6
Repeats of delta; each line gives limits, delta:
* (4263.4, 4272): 1.22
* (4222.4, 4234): 0.58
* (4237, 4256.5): 1.25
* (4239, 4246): 1.71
